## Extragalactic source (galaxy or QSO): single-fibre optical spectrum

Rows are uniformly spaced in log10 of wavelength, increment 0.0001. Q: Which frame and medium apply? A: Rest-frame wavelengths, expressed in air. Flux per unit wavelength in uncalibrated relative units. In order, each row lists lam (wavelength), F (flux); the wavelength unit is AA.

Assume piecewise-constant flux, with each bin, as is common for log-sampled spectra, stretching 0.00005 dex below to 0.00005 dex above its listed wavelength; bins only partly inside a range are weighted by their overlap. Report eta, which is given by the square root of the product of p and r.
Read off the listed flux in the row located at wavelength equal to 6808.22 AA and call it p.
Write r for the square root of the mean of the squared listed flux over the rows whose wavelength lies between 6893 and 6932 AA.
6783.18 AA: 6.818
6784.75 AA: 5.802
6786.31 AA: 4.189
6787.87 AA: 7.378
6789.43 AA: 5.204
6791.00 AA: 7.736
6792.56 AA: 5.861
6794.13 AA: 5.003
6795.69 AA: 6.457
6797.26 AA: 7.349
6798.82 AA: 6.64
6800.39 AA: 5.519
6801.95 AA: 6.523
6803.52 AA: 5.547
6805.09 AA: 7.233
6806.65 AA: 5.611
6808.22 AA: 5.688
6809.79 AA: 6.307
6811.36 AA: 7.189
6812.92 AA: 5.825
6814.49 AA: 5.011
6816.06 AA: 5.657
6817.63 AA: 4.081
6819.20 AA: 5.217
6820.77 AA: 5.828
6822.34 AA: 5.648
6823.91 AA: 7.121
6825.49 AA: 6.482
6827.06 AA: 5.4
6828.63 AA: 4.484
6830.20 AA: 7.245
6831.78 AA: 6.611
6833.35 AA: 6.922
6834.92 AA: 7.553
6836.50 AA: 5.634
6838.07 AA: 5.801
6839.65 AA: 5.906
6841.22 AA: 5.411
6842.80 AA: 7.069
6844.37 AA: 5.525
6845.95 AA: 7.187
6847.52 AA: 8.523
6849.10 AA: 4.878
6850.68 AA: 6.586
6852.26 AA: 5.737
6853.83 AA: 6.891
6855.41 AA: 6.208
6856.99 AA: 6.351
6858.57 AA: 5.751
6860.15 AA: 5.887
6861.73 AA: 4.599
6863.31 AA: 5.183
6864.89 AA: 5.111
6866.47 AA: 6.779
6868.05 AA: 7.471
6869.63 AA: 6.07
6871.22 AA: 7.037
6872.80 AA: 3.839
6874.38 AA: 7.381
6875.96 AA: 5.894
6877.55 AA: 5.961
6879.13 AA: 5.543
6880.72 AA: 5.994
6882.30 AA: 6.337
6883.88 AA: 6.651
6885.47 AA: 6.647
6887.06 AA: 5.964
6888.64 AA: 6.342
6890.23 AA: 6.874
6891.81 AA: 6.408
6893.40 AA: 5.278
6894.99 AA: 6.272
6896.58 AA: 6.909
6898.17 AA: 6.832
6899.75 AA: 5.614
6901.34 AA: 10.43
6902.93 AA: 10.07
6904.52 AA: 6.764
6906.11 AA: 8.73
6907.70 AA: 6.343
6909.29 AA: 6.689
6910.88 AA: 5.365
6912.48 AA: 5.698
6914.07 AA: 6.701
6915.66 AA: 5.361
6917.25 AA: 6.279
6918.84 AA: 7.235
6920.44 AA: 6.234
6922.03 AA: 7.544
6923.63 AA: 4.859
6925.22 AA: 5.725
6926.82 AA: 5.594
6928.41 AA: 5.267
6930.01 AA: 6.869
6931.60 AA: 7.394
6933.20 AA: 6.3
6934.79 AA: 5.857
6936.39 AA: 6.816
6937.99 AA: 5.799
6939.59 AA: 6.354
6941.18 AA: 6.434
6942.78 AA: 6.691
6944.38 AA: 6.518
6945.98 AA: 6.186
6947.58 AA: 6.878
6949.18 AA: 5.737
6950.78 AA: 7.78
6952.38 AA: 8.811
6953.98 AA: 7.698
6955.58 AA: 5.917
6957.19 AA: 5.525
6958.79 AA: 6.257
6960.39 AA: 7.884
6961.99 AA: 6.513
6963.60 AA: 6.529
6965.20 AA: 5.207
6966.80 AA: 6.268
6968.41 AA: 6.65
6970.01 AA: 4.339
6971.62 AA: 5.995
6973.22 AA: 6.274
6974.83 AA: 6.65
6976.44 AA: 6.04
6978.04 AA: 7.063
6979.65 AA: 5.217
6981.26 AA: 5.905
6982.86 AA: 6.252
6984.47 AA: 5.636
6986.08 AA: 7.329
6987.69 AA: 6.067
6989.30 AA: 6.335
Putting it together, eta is 6.21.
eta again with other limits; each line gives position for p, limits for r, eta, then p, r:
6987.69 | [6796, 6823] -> 6.03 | 6.067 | 6.0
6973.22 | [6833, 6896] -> 6.26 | 6.274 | 6.2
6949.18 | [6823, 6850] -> 6.07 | 5.737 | 6.4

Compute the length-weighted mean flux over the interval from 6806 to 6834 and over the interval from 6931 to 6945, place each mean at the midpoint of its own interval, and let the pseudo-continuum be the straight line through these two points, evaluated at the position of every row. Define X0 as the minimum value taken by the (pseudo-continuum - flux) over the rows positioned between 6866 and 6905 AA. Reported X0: -4.2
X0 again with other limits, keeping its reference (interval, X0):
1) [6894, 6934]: -4.2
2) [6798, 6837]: -1.6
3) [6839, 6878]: -2.5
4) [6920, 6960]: -2.3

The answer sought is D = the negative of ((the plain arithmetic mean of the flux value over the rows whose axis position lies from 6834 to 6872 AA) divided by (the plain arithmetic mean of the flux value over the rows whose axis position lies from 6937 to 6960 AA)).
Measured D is -0.94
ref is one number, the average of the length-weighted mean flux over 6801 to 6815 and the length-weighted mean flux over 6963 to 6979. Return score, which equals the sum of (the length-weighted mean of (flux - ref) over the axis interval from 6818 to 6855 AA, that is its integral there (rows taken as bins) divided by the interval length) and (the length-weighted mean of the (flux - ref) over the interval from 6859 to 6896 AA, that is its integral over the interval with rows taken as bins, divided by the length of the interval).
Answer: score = 0.1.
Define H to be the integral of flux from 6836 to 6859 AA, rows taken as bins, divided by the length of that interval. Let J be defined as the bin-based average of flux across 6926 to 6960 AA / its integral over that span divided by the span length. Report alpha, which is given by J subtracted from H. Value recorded -0.3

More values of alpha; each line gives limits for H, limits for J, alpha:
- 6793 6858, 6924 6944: -0.1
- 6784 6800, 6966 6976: 0.1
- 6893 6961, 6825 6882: 0.5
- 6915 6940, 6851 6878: 0.2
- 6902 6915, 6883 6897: 0.7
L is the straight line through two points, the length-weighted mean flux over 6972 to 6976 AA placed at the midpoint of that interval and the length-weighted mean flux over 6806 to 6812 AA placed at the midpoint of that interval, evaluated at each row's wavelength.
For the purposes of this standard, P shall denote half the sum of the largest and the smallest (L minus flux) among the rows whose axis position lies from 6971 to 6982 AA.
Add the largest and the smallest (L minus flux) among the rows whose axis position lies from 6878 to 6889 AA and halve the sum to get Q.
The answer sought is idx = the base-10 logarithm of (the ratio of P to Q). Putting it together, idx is 0.1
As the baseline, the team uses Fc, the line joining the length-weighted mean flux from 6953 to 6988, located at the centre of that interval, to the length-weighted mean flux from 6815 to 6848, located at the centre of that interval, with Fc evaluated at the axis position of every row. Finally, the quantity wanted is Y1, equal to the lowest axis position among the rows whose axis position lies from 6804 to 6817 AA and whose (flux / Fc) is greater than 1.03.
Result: 6805.09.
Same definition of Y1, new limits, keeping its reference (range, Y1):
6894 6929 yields 6896.58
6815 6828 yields 6823.91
